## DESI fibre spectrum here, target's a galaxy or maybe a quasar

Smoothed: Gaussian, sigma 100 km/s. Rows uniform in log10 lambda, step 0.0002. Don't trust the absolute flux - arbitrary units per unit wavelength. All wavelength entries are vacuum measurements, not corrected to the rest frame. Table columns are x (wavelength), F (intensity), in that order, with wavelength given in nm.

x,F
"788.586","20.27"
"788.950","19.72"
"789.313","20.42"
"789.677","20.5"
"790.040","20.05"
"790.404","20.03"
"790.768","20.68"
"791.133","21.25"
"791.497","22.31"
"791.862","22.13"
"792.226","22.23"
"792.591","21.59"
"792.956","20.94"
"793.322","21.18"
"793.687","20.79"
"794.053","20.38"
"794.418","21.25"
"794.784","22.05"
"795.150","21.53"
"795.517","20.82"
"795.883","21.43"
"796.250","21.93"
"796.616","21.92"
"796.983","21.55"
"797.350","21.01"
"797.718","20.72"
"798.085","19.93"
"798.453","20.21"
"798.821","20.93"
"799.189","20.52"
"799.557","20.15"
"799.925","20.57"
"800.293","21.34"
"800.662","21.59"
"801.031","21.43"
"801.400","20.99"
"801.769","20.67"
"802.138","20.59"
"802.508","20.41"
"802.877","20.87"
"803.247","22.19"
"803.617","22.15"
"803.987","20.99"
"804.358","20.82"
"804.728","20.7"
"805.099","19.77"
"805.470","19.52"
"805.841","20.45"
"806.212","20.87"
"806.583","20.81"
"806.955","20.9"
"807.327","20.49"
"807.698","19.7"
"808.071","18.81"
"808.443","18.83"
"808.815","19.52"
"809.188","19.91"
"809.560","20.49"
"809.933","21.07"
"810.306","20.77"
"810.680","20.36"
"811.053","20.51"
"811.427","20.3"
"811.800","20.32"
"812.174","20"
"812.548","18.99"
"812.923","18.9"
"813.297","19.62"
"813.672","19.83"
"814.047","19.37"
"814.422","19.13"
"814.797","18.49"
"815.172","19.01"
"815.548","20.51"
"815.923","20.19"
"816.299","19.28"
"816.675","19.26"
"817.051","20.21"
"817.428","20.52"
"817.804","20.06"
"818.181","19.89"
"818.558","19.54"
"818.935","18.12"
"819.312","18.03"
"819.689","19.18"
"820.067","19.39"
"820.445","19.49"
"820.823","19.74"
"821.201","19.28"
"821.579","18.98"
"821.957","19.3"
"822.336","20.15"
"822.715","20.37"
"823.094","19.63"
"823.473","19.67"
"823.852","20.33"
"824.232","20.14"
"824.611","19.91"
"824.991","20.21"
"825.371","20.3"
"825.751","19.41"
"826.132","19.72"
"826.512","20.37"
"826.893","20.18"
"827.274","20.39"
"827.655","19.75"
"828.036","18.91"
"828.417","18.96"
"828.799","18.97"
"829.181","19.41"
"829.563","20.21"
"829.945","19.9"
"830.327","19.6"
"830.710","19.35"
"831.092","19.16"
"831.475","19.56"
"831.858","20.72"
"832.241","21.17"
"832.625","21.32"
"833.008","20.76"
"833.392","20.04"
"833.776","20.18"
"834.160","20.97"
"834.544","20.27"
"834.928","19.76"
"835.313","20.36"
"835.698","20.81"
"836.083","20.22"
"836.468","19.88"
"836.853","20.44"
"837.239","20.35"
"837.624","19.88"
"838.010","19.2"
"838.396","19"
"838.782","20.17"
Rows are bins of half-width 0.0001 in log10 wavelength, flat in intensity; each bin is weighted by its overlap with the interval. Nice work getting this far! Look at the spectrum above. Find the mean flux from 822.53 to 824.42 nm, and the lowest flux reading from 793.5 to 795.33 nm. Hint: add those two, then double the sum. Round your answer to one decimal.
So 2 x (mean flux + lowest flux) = 80.8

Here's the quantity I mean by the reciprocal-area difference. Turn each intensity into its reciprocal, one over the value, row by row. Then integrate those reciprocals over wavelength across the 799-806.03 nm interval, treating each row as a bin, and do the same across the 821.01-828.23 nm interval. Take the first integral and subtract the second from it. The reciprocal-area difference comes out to -0.026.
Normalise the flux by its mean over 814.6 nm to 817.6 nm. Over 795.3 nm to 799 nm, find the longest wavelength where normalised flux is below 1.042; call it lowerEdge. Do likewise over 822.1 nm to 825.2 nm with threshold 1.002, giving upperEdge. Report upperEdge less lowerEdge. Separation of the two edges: 25.02 nm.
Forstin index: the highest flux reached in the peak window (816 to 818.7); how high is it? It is 20.52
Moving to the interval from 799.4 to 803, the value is 21.59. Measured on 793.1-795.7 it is 22.05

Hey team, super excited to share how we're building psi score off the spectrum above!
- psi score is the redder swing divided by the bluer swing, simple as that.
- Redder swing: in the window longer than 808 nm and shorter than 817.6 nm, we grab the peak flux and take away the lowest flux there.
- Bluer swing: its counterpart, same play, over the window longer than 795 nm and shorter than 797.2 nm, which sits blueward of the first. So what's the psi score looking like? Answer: 2.32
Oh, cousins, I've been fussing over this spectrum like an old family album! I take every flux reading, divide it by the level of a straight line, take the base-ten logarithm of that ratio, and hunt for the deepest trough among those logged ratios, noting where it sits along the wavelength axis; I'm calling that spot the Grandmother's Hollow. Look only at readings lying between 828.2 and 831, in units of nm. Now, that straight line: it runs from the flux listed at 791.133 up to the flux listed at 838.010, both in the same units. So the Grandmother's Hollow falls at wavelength 828.417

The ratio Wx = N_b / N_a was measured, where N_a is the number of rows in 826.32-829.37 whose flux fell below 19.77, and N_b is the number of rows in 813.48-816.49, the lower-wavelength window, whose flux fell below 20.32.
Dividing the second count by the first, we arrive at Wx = 1.4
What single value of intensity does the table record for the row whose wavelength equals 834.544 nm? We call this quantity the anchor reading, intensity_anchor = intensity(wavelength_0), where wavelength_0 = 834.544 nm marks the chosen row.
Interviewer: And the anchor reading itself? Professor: 20.27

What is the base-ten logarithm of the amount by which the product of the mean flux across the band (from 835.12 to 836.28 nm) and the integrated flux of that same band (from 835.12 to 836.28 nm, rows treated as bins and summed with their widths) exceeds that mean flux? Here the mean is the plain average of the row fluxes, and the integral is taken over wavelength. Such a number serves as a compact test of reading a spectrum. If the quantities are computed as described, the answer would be 2.67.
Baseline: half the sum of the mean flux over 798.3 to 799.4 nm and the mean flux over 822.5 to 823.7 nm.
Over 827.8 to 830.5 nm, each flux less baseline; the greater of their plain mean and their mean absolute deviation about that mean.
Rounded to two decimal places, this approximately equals 0.41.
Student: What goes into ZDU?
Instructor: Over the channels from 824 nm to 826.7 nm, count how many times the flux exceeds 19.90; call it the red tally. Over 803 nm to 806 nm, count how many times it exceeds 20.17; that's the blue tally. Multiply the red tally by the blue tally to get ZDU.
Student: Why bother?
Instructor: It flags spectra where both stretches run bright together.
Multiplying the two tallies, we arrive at 30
